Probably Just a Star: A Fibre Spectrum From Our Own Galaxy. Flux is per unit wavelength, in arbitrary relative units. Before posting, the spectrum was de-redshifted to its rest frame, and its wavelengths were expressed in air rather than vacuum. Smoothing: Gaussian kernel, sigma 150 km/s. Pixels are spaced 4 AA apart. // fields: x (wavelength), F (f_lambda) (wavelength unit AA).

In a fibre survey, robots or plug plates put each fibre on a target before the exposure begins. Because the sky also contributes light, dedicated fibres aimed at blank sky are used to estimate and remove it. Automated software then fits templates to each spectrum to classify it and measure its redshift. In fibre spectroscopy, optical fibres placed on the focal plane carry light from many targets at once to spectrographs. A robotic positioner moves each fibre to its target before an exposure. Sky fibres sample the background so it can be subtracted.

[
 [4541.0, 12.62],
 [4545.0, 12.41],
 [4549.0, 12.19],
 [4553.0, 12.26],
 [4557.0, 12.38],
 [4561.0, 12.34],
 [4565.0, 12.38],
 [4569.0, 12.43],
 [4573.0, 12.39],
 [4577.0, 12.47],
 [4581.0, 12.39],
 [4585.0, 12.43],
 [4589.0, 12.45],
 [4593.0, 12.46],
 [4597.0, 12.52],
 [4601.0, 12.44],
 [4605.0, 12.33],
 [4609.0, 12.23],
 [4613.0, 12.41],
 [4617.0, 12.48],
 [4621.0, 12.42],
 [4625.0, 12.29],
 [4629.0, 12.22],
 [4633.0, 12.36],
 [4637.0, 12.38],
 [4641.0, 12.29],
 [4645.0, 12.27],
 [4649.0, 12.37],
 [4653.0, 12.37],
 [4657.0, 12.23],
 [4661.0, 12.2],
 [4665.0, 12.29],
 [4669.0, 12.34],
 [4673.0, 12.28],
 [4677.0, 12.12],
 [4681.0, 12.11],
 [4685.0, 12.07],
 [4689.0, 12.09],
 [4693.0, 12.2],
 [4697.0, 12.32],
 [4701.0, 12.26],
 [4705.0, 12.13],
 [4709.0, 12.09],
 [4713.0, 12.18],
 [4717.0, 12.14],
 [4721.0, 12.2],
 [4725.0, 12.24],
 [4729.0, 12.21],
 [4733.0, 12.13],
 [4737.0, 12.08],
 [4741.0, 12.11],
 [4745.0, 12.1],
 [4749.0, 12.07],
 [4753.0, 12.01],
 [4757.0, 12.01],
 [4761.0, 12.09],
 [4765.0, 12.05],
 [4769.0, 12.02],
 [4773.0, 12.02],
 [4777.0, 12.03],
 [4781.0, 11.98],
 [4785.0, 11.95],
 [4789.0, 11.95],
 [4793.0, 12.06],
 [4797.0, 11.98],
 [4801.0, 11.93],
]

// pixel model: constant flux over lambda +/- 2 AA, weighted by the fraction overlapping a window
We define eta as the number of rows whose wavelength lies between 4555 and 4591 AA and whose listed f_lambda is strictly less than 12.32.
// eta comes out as 0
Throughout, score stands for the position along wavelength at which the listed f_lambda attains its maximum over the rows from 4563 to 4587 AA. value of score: 4577.0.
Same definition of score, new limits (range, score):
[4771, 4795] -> 4793.0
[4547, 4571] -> 4569.0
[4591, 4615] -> 4597.0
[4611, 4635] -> 4617.0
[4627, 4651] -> 4637.0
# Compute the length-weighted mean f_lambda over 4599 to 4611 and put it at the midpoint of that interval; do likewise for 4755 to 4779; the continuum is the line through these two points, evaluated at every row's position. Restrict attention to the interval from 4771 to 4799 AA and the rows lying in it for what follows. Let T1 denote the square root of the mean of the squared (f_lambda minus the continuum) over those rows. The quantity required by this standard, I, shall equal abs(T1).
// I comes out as 0.040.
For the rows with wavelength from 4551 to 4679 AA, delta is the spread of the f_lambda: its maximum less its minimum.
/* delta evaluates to 0.400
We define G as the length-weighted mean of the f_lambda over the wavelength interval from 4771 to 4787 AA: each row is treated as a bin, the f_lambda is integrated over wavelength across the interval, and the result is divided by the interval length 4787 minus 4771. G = 12.0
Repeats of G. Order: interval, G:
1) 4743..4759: 12.0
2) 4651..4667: 12.3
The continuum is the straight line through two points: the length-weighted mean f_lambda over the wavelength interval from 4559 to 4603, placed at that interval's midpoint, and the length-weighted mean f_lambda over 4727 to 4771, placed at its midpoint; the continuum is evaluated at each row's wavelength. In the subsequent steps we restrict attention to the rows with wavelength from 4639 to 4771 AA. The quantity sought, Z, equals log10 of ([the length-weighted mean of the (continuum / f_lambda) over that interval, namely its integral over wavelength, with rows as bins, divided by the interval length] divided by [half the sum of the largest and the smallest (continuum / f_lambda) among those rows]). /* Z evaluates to -0.0002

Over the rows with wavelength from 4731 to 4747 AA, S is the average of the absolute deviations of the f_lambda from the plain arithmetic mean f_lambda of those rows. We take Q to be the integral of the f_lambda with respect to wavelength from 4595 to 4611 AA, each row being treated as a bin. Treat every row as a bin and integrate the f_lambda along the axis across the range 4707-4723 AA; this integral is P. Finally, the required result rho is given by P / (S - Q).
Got -0.98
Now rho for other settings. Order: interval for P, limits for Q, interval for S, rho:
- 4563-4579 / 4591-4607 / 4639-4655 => -1.00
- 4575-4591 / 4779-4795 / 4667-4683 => -1.04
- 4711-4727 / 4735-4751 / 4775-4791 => -1.01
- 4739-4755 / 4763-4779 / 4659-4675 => -1.00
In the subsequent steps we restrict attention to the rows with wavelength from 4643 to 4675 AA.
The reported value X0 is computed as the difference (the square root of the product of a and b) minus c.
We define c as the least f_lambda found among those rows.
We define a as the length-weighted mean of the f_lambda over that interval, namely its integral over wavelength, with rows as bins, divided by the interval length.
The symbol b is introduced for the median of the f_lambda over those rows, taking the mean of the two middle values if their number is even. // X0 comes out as 0.09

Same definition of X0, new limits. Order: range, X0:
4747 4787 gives 0.07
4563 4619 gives 0.19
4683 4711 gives 0.08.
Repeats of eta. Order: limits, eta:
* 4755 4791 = 9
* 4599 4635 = 3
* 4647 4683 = 6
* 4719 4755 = 9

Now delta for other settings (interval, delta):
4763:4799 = 0.110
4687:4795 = 0.370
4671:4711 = 0.250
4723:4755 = 0.230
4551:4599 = 0.260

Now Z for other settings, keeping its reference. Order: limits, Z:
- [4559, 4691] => -0.0001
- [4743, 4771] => 0.0000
